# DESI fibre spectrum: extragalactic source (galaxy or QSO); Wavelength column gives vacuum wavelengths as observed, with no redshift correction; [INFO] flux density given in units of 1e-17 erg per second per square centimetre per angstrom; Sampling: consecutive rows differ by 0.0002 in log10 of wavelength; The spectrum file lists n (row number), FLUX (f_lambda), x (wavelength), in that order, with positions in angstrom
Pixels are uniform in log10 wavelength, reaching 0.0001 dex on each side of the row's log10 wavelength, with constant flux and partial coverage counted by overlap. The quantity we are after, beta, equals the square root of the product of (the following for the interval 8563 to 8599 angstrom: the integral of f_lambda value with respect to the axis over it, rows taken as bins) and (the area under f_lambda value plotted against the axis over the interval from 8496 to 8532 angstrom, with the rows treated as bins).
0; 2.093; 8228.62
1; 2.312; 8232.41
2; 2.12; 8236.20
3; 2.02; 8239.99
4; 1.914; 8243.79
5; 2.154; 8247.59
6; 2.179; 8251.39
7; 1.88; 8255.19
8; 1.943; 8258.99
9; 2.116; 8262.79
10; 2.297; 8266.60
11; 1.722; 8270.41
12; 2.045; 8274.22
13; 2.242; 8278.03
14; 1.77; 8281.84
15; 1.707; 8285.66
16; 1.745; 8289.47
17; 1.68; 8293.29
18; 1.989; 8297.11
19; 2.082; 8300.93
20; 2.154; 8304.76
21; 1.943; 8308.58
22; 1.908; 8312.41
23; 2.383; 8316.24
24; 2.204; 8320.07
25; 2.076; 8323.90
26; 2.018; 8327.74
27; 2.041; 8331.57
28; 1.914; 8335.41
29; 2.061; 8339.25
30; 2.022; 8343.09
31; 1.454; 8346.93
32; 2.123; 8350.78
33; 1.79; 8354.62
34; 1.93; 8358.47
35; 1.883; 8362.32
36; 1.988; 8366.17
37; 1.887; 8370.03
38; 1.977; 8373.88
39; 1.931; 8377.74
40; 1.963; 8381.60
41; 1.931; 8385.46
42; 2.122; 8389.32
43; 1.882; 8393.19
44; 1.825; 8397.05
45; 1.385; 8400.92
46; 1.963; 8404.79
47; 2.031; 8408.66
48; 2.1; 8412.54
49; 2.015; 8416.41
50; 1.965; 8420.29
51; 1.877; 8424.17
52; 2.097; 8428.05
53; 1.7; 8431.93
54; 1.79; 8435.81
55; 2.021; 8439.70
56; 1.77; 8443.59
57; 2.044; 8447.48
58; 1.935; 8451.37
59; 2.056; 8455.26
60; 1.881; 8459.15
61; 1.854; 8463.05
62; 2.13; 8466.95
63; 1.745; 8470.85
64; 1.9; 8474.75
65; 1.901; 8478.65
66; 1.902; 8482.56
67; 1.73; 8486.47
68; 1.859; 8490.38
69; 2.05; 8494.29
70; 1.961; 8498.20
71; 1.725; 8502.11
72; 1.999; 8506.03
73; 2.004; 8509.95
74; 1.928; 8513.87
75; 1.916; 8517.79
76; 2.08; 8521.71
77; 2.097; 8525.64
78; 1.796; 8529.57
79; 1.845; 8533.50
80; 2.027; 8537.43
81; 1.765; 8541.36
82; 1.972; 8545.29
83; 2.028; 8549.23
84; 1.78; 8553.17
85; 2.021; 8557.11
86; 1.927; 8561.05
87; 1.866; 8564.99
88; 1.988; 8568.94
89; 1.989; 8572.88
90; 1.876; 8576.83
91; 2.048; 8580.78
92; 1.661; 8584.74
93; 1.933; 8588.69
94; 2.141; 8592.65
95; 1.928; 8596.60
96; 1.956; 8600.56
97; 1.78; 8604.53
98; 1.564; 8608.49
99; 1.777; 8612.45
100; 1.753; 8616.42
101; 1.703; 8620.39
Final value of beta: 69.9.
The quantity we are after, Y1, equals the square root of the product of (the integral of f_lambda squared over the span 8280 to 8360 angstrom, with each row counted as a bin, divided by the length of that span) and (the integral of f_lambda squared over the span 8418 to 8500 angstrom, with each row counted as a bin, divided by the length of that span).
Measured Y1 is 3.76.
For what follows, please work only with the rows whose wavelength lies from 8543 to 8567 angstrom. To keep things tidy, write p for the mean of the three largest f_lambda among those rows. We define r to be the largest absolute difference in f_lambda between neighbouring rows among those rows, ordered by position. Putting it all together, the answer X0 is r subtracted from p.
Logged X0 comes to 1.76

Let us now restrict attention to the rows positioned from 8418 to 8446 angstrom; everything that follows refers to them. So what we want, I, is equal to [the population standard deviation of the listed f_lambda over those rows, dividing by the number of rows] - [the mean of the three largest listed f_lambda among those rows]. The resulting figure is -1.89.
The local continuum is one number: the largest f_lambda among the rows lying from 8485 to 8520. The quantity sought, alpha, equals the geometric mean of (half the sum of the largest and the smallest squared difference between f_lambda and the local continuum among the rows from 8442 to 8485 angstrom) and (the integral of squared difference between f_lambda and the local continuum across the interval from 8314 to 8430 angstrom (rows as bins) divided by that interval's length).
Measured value 0.044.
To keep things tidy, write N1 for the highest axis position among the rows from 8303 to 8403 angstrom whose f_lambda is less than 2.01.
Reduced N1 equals 8400.92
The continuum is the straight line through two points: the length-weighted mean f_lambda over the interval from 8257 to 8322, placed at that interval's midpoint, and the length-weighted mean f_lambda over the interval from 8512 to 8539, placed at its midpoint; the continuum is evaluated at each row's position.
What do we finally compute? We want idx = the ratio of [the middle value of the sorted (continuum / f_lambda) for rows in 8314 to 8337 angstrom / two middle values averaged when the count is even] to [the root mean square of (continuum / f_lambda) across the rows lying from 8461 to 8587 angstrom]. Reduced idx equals 0.94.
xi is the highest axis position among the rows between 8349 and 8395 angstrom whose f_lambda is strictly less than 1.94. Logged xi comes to 8393.19 angstrom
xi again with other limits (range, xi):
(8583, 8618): 8616.42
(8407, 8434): 8431.93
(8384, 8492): 8490.38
